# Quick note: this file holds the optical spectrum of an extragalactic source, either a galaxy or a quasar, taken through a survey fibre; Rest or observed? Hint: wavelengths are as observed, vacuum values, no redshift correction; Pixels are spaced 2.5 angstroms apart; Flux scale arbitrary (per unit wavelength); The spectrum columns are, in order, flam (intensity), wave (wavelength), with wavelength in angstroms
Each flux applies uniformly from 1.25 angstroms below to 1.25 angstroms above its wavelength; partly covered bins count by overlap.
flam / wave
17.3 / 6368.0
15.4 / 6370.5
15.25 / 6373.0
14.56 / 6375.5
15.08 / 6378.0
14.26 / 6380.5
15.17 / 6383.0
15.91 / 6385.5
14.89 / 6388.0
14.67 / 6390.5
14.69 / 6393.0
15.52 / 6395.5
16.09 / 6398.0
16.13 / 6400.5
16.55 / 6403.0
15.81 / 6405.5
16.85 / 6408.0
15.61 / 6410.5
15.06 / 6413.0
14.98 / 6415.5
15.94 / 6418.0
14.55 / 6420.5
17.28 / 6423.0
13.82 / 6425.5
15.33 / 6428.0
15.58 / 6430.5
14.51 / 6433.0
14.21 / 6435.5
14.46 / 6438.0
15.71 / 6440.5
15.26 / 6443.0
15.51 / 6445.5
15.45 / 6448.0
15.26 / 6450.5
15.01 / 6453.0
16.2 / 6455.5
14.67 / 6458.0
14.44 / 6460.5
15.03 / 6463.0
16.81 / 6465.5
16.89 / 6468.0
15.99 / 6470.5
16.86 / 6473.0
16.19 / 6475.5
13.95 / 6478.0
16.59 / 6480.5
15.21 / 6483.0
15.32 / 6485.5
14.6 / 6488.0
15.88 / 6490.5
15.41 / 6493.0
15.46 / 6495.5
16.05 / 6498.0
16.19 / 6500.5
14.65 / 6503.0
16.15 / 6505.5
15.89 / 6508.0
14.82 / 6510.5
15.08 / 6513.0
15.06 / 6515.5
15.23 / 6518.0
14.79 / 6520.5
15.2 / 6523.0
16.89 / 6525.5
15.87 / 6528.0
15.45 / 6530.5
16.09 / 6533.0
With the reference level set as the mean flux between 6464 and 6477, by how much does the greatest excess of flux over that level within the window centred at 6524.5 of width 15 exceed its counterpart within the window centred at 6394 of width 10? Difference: 0.8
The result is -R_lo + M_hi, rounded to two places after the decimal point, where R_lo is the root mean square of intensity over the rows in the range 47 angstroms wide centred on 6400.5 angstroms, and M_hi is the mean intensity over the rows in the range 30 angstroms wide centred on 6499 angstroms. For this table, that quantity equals -0.09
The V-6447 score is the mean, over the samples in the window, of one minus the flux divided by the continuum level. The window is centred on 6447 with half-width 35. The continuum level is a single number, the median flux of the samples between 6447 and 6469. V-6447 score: -0.010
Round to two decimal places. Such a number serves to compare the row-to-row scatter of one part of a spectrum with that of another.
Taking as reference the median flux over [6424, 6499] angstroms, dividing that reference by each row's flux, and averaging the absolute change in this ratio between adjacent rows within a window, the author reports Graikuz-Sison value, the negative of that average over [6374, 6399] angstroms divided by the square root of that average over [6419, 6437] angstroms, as -0.13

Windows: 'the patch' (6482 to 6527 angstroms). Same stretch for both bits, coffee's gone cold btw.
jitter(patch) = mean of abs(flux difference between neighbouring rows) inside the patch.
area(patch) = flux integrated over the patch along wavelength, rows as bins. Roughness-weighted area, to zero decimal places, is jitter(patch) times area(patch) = 438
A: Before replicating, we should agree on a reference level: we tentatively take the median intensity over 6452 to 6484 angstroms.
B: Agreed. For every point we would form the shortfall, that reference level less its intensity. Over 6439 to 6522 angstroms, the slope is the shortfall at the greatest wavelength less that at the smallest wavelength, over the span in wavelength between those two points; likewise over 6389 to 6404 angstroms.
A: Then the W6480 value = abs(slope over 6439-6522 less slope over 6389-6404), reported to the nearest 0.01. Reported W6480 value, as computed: 0.16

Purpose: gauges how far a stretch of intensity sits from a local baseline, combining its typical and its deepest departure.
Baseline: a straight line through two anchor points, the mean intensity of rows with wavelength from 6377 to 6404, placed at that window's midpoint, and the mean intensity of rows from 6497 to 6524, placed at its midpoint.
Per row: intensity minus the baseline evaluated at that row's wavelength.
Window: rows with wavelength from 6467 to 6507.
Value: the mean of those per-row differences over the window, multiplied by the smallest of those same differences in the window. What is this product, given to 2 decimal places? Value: -0.48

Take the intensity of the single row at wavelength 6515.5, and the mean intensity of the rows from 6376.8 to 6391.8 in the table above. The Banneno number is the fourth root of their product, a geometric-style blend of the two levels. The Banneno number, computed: 3.88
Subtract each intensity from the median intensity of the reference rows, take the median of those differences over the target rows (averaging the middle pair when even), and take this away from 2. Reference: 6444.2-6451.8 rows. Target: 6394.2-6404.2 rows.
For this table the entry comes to 2.7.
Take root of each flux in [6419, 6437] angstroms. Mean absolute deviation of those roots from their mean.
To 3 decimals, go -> 0.112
